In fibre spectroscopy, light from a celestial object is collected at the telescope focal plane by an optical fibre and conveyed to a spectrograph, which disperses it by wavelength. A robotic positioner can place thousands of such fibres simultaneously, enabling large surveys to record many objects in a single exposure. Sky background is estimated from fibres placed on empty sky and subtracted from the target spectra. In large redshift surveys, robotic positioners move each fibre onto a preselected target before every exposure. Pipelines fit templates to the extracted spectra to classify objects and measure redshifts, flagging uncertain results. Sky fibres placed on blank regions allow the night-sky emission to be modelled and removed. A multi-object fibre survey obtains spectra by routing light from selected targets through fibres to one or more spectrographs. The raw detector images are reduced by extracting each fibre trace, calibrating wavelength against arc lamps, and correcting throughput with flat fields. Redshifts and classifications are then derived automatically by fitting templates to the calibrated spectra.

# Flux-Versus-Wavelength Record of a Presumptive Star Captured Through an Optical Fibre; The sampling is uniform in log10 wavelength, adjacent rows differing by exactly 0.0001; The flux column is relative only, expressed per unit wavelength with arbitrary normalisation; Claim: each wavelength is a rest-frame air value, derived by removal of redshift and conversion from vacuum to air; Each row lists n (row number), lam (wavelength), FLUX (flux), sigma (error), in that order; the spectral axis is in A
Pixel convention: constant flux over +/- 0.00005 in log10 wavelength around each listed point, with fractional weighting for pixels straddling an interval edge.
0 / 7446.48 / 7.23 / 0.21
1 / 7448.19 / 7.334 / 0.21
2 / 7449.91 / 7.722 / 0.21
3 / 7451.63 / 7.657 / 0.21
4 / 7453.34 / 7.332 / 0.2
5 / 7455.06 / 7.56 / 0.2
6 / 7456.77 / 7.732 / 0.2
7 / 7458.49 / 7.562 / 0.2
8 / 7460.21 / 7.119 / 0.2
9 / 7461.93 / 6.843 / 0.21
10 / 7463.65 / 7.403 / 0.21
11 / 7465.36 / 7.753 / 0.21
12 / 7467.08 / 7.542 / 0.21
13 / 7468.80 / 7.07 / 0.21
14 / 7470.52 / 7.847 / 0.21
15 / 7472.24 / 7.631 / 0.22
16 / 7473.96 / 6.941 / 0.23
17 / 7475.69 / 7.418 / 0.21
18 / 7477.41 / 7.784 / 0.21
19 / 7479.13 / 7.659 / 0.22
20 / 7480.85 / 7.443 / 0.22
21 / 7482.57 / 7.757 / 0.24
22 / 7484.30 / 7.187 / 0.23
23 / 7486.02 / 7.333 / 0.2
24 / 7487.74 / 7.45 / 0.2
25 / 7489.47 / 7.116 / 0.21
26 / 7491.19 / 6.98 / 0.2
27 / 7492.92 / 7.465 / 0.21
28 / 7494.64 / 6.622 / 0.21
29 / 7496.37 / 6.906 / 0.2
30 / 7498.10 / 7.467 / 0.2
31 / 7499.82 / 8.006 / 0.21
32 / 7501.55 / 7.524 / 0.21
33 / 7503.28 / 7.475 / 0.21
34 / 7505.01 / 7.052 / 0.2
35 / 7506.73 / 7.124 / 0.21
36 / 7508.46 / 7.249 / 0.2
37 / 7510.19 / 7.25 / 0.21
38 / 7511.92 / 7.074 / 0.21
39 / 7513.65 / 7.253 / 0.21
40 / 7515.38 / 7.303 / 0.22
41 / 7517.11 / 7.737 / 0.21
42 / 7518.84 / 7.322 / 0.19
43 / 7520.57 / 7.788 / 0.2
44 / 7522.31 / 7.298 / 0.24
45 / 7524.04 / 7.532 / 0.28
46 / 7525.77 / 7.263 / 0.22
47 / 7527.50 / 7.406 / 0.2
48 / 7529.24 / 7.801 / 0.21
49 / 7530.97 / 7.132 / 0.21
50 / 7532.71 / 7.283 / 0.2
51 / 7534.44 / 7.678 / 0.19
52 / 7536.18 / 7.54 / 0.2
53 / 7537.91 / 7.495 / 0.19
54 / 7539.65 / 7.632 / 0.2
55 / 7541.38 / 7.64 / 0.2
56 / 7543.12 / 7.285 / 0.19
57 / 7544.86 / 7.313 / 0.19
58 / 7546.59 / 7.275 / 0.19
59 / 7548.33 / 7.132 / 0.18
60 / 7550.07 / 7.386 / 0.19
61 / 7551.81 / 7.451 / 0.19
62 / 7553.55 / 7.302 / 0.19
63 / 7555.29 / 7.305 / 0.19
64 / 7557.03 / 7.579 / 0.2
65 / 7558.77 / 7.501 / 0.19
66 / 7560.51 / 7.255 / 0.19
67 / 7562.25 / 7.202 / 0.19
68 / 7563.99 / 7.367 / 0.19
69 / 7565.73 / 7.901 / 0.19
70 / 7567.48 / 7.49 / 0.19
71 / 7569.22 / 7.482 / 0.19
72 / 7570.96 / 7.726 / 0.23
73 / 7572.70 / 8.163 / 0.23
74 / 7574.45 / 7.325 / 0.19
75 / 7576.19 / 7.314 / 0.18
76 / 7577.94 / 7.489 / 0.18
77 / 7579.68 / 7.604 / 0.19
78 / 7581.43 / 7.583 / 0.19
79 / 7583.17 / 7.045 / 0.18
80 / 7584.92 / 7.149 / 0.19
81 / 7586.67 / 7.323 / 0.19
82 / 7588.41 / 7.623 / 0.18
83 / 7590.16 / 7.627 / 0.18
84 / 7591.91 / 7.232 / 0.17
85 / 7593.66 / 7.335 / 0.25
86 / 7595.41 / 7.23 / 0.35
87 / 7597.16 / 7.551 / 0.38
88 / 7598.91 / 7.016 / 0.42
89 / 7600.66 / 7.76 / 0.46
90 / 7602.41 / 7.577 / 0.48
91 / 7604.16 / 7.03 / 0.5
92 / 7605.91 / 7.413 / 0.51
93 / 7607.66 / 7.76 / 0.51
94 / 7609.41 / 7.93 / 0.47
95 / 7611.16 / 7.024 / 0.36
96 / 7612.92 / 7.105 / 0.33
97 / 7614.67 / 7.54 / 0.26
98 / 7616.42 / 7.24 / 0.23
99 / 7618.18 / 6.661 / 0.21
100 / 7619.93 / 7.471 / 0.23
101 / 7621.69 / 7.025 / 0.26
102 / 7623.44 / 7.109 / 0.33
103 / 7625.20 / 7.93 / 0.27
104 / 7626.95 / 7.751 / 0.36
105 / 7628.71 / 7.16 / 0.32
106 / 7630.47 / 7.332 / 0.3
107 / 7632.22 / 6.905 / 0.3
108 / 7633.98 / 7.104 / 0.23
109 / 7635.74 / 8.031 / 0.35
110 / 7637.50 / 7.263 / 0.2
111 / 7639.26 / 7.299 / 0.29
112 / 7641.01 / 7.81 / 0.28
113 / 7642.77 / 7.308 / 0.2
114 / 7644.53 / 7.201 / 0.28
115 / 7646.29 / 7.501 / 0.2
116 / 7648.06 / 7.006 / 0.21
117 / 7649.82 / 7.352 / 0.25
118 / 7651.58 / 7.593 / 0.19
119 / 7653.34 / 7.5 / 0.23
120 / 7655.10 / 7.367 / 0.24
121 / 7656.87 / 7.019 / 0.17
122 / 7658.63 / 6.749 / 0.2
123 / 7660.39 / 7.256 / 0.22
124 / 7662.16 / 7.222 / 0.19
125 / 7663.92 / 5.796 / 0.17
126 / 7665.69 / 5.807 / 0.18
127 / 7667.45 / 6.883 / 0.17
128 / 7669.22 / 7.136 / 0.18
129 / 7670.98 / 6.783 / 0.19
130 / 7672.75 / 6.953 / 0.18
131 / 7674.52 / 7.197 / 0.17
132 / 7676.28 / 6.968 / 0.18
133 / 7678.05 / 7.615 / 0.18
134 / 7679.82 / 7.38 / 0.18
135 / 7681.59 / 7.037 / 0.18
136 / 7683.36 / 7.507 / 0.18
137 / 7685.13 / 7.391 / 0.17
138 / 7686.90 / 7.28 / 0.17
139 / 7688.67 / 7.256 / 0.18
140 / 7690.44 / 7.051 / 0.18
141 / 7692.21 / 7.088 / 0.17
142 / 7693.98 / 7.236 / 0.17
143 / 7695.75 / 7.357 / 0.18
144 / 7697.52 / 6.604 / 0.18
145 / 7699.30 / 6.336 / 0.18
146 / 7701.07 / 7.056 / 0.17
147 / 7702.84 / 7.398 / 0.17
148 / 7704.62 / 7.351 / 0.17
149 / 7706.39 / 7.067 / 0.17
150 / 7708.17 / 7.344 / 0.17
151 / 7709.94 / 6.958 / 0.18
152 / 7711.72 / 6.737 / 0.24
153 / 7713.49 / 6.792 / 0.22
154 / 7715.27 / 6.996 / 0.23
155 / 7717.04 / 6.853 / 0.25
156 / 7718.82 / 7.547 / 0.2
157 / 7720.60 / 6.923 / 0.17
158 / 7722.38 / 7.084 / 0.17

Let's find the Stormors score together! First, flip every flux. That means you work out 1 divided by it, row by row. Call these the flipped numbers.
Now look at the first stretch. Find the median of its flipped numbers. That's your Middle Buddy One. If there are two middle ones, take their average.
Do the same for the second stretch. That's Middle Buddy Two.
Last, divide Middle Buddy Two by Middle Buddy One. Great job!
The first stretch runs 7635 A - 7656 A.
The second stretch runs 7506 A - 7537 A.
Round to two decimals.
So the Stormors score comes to 1.01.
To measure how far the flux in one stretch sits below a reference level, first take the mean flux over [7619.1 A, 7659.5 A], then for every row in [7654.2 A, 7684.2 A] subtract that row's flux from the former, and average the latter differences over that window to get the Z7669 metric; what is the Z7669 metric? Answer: 0.36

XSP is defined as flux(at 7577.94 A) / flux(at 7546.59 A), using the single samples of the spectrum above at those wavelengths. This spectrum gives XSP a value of 1.03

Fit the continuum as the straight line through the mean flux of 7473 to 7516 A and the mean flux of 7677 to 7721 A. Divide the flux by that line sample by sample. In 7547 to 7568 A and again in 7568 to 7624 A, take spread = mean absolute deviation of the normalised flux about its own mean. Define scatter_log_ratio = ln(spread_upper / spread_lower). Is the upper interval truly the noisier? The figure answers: 0.5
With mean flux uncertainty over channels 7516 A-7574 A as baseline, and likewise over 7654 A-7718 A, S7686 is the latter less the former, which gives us -0.01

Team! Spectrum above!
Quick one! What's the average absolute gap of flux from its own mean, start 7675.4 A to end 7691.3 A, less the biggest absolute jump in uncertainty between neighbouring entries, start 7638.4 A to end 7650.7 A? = 0.096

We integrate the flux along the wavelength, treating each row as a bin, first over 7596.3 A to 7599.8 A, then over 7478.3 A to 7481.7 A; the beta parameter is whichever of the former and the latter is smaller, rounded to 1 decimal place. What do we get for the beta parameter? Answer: 25.5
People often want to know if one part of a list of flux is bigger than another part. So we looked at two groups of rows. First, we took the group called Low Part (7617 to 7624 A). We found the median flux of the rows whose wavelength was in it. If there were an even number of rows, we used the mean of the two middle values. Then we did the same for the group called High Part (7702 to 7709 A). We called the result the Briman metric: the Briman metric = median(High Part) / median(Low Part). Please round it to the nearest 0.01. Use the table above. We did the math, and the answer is 1.04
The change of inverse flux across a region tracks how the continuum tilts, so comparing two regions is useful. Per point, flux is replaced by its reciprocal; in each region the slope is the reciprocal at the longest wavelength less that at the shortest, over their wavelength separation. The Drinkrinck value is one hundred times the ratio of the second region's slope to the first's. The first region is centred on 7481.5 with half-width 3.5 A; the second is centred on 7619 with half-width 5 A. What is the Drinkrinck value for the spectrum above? 55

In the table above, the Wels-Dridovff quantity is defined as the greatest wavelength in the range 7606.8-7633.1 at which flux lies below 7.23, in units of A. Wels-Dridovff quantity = 7632.22 A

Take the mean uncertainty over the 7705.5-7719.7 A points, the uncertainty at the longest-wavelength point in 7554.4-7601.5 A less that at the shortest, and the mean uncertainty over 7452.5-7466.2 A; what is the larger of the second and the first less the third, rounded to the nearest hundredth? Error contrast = 0.27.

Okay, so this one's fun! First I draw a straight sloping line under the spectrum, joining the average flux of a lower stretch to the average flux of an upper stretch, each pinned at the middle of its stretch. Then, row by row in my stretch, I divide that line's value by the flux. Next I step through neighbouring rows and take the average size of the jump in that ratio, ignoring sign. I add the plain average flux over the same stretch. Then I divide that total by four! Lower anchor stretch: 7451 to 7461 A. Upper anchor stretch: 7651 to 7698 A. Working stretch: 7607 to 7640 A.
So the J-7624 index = 1.85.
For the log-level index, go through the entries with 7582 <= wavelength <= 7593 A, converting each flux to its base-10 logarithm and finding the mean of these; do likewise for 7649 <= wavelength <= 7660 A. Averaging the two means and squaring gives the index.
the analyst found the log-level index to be 0.745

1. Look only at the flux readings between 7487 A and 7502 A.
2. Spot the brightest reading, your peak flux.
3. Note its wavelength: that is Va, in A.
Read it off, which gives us 7499.82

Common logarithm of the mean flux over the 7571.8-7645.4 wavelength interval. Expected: 0.869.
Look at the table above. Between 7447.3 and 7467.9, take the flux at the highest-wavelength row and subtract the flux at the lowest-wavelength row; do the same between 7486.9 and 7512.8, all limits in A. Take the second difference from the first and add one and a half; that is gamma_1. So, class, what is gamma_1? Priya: 2.1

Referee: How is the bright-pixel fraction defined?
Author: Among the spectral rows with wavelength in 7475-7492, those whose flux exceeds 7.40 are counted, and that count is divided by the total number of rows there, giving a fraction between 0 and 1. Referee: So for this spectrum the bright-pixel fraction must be 0.60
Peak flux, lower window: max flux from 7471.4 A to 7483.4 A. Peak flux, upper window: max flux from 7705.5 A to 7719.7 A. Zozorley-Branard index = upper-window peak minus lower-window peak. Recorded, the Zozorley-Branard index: -0.24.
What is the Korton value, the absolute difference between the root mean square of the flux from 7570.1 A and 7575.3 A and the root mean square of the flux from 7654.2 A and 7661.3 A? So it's 0.64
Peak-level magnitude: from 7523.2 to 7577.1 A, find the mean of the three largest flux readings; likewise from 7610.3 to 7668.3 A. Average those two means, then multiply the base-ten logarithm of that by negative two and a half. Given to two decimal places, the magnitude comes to -2.25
